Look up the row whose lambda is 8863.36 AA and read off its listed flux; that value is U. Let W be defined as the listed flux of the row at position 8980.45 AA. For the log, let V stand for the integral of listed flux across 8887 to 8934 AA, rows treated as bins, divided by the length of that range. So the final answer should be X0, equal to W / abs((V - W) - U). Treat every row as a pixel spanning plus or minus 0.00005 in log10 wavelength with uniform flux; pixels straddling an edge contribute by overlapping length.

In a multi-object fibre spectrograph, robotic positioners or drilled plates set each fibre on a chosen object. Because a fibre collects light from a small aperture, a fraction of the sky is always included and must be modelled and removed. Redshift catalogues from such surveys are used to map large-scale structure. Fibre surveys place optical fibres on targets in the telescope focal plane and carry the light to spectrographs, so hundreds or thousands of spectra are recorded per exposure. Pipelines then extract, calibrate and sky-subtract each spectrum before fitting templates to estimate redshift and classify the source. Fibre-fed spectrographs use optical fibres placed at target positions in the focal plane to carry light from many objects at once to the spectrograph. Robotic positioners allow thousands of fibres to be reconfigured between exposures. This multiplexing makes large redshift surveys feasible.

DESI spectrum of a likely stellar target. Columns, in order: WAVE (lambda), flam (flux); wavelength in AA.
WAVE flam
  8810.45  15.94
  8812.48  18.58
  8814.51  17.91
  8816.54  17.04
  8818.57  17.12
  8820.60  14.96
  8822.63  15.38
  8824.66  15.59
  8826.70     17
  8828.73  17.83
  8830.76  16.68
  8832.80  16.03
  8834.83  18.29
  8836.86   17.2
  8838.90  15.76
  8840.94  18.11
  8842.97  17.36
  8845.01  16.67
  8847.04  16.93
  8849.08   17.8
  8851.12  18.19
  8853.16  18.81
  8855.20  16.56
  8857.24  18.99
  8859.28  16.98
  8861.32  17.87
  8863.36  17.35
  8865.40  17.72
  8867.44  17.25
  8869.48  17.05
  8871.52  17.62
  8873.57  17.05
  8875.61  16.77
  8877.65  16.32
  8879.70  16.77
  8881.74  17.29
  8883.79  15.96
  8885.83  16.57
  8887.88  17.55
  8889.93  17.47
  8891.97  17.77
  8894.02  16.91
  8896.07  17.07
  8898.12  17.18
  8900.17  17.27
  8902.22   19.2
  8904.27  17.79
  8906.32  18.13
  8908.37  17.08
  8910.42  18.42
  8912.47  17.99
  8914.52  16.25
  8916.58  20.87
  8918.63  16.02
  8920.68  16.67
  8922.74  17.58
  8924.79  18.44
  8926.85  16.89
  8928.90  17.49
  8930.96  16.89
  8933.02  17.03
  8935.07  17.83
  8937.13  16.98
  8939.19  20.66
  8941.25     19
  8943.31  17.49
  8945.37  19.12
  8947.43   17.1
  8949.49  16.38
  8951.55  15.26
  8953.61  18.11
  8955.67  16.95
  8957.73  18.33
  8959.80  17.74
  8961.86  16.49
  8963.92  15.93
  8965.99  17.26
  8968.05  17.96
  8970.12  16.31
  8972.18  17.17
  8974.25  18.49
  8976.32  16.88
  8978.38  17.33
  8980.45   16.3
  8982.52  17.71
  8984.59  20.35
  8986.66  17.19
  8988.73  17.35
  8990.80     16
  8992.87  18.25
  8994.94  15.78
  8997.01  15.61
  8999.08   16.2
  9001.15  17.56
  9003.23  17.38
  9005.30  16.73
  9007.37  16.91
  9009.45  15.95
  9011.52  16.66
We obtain 1.01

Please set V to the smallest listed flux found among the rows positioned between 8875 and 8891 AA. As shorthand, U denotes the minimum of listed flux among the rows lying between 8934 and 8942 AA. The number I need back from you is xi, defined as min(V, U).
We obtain 16.0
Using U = 16.98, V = 15.96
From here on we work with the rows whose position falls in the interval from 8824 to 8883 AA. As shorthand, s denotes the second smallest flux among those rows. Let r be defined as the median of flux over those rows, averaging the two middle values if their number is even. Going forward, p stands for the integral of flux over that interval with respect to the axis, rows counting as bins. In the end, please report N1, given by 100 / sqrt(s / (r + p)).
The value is 810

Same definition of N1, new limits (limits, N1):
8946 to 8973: 547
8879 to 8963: 966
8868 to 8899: 578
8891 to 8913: 488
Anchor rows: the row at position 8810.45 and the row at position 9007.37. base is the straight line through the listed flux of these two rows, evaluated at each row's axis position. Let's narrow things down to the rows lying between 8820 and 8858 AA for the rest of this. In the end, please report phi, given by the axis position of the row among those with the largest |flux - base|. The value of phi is 8857.24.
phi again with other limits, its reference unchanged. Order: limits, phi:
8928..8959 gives 8939.19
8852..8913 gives 8857.24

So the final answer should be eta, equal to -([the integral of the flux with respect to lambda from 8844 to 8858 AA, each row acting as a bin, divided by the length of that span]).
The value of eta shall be -17.7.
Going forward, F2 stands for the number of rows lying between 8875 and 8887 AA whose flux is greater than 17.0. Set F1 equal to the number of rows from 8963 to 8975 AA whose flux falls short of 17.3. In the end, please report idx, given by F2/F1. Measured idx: 0.25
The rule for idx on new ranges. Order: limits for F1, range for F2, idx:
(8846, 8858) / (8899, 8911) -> 3.00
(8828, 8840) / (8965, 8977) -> 1.00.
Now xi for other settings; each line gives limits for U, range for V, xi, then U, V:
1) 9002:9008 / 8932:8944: 16.7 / 16.73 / 16.98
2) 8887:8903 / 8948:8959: 15.3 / 16.91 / 15.26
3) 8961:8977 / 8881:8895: 15.9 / 15.93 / 15.96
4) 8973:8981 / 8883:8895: 16.0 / 16.3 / 15.96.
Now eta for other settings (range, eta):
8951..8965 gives -17.0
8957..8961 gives -17.9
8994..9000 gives -15.9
